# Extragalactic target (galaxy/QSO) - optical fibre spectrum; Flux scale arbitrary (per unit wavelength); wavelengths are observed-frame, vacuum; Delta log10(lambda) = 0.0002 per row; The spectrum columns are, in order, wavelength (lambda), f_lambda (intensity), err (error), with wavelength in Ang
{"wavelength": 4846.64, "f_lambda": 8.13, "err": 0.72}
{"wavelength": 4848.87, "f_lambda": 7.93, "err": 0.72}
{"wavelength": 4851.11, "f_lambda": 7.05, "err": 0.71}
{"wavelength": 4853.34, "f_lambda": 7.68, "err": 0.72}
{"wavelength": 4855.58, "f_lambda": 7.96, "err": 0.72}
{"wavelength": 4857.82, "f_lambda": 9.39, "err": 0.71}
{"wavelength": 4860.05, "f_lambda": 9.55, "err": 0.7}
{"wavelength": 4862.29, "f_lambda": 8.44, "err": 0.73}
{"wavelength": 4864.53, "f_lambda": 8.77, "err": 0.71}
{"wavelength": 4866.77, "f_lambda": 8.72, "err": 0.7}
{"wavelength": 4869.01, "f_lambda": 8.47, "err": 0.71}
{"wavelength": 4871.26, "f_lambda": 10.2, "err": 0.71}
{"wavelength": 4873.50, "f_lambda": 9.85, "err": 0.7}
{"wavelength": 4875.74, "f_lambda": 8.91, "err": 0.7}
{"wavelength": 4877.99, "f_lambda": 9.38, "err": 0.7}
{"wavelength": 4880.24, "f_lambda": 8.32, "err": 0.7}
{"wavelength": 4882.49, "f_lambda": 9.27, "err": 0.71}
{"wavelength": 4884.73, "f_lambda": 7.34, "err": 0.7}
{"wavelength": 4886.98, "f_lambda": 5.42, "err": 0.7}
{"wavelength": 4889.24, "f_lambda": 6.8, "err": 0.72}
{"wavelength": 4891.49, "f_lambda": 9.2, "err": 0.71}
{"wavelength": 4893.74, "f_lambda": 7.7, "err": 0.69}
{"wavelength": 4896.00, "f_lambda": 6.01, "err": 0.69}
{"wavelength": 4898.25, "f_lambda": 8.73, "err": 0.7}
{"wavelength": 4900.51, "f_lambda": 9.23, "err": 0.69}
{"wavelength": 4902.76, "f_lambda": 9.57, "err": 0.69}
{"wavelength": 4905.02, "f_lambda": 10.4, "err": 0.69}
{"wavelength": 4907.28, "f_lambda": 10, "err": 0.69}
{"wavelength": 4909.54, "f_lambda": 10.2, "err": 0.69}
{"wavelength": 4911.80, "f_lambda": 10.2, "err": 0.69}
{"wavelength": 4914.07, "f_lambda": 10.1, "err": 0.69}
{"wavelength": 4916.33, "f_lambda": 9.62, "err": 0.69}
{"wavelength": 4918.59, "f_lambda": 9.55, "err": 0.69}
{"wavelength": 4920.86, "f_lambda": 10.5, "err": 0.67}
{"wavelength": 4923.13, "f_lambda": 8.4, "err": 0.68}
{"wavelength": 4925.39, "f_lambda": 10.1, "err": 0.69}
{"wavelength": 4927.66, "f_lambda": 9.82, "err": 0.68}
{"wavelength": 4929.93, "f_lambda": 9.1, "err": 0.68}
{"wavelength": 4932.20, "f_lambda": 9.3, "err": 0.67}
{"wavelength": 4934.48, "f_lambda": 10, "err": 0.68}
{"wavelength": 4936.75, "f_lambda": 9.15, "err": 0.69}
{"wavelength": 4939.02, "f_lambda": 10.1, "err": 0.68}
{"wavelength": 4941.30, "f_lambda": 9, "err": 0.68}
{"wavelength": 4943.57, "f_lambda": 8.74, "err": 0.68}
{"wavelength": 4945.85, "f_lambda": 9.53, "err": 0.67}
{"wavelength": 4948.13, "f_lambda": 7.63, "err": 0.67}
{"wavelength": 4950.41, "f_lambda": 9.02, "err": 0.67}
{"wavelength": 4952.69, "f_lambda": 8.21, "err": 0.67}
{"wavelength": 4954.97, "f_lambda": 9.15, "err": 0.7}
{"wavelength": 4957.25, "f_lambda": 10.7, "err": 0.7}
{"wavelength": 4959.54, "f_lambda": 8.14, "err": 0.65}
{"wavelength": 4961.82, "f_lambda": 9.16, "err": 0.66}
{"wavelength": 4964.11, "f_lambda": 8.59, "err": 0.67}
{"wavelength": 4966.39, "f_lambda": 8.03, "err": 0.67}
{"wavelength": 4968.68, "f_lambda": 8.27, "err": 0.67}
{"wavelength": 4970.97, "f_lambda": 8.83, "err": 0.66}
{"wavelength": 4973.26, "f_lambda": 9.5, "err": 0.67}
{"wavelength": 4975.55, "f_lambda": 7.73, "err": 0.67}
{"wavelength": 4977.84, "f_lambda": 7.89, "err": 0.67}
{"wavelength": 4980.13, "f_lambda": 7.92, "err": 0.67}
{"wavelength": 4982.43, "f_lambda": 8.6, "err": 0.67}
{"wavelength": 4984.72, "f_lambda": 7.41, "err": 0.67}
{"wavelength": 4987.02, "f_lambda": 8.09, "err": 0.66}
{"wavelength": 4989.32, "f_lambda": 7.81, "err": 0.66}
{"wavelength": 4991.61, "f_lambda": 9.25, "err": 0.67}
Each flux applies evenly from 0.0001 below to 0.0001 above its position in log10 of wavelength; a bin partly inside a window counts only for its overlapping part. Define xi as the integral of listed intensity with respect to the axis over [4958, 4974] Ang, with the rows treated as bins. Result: 139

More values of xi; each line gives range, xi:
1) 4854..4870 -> 140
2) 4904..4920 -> 160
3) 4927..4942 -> 142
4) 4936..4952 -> 144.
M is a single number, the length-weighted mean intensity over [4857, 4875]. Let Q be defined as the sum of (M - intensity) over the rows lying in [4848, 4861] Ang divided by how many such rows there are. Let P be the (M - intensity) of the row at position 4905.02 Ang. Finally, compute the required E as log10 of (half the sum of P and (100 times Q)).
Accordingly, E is 1.65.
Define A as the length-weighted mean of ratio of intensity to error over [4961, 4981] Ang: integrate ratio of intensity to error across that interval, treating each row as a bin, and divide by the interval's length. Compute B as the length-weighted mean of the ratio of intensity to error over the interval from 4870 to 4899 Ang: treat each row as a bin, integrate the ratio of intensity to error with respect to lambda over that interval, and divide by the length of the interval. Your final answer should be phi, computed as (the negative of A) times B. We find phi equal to -148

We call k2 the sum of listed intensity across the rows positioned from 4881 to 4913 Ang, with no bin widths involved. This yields 120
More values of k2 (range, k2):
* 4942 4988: 171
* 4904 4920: 70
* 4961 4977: 60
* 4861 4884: 90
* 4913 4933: 86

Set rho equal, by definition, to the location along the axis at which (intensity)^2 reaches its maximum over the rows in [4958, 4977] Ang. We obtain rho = 4973.26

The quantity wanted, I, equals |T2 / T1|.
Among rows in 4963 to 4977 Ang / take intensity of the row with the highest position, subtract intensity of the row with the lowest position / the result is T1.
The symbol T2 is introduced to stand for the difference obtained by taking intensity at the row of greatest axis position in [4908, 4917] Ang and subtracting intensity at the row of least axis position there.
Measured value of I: 0.7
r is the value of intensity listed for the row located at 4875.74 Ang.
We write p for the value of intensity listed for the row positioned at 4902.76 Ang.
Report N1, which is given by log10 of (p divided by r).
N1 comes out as 0.03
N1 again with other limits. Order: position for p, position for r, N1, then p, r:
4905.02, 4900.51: 0.05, 10.4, 9.23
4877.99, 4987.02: 0.06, 9.38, 8.09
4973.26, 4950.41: 0.02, 9.5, 9.02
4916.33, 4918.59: 0.00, 9.62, 9.55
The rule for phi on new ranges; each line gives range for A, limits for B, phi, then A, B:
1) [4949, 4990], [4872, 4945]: -167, 12.7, 13.1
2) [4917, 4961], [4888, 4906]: -165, 13.7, 12.1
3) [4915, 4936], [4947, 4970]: -182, 14.1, 12.9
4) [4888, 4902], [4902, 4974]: -156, 11.4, 13.7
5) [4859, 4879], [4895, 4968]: -176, 12.9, 13.6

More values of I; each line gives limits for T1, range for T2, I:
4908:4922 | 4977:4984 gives 2.4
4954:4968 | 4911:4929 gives 0.3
